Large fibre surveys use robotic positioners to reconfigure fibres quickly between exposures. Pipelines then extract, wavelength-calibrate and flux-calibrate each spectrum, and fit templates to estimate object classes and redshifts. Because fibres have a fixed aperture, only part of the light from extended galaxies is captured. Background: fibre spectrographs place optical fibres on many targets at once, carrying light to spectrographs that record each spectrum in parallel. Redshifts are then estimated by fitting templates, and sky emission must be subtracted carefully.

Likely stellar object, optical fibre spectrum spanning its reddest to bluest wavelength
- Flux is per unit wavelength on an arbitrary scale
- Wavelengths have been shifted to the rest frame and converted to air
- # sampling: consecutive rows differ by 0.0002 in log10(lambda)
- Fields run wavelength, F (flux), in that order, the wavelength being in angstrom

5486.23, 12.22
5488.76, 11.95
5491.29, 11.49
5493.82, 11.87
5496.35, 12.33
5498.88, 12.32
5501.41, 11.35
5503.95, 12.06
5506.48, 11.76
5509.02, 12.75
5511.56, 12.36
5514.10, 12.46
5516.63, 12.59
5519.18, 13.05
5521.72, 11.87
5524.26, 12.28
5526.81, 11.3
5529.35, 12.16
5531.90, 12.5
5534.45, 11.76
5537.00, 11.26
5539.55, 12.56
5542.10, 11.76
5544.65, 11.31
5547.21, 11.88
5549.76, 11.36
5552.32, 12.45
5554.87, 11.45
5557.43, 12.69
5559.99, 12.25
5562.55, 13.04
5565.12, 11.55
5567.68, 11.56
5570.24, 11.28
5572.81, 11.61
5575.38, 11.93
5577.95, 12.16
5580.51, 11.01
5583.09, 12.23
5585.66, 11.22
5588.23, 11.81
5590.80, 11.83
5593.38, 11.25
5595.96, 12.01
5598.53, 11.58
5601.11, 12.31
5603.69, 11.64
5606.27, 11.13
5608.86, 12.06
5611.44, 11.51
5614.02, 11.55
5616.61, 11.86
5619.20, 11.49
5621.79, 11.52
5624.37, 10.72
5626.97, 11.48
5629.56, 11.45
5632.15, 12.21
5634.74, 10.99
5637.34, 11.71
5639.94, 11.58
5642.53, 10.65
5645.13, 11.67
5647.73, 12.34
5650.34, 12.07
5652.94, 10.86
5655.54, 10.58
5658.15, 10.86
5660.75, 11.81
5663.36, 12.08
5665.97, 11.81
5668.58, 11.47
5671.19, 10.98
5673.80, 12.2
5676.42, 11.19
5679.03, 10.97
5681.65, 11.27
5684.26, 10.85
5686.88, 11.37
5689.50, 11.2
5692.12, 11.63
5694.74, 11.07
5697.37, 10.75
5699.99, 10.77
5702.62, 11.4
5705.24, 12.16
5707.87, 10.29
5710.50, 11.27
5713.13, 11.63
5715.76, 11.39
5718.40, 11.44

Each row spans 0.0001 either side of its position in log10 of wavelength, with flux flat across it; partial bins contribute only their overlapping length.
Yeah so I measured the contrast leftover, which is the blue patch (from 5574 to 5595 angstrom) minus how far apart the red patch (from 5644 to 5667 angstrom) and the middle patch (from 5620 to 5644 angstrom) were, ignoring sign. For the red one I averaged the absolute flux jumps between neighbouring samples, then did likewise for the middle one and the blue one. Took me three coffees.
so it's 0.54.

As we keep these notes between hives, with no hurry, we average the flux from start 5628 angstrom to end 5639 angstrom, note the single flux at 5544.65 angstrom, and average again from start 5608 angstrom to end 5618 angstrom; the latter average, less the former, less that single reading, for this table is -11.2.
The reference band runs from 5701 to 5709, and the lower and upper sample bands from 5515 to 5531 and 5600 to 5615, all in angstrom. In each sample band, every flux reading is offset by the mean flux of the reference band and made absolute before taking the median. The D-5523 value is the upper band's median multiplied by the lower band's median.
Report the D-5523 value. 0.29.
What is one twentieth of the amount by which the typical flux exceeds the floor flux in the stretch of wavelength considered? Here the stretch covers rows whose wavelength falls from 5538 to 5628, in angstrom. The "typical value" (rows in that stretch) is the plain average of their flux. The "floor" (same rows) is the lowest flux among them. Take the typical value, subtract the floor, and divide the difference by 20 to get 0.051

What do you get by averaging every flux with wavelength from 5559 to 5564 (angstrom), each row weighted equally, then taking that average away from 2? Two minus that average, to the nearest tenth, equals -10.6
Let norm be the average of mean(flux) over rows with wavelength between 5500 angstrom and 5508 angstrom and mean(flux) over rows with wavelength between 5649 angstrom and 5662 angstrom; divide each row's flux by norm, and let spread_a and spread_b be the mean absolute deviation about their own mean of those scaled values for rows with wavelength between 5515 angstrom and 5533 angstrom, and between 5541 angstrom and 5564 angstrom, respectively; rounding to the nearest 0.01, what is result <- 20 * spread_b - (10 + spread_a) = -9.13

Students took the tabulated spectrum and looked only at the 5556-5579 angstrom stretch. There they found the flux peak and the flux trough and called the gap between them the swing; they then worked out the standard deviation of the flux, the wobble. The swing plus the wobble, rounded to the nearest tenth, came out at 2.3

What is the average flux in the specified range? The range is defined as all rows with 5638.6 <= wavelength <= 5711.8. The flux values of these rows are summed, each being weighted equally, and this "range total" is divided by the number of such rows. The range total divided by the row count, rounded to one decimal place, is 11.3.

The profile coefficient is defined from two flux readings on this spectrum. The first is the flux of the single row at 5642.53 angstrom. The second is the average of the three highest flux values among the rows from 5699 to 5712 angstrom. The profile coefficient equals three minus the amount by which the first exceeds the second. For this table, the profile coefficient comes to 4.0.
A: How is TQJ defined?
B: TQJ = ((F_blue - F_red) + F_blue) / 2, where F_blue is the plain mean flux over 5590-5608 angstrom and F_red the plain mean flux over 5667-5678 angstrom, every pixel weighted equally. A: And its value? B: 5.95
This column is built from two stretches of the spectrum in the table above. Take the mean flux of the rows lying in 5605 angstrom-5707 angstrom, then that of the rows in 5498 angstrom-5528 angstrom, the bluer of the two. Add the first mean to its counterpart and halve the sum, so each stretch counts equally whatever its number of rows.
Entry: 11.8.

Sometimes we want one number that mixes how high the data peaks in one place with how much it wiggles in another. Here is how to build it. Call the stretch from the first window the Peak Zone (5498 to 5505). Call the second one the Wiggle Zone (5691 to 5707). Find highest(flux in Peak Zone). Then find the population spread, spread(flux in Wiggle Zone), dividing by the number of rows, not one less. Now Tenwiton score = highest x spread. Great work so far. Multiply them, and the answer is 6.1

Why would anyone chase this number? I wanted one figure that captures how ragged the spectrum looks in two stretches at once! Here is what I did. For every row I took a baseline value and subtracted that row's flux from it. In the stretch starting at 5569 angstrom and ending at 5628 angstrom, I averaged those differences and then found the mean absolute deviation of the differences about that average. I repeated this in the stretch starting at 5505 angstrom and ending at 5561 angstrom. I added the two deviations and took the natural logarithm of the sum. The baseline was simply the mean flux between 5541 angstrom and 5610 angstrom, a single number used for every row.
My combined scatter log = -0.243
